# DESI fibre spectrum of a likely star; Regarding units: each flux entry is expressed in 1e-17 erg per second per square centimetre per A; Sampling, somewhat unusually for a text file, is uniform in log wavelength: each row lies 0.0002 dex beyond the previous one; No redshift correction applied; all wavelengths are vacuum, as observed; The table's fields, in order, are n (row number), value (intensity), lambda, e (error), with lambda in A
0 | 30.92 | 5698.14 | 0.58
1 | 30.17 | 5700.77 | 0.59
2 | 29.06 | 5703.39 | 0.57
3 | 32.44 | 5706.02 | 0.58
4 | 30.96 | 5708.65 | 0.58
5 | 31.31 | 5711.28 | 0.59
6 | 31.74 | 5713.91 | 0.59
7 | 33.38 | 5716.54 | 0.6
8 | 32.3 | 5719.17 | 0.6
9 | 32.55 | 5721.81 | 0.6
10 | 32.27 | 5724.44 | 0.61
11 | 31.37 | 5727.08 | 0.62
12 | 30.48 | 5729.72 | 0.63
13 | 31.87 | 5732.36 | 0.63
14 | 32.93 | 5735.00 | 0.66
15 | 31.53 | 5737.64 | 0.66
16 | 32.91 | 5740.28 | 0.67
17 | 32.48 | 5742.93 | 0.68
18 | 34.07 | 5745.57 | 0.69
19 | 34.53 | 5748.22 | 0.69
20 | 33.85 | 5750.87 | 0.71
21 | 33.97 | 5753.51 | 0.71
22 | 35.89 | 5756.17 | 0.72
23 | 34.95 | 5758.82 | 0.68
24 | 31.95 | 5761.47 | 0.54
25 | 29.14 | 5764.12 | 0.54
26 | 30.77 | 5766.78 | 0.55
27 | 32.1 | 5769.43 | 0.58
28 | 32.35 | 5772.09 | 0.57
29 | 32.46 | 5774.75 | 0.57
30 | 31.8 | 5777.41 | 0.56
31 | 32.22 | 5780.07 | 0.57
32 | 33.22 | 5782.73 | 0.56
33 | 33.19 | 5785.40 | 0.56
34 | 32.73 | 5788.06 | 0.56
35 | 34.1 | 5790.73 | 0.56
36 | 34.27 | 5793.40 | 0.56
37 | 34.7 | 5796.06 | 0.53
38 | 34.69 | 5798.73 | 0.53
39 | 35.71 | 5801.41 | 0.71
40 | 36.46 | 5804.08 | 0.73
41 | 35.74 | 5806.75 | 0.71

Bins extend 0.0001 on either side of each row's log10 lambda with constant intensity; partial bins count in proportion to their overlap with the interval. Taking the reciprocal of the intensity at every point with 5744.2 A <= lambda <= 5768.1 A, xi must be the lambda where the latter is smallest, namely 5756.17 A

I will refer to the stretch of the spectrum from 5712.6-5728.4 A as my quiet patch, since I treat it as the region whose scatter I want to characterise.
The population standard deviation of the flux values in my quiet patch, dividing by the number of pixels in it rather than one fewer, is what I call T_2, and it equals 0.63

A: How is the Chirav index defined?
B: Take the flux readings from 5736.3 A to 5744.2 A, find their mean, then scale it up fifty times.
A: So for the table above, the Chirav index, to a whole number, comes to 1615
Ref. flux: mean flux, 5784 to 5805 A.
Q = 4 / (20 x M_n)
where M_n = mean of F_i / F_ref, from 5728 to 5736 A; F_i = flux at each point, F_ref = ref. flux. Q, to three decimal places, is 0.217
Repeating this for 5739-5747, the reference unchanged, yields 0.208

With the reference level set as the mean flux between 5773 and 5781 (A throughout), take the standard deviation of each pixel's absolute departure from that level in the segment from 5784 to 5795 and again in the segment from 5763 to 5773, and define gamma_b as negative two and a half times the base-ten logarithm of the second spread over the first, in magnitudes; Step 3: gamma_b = -0.68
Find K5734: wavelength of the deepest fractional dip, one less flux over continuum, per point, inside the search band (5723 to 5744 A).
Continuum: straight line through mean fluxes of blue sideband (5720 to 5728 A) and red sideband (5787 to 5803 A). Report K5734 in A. 5729.72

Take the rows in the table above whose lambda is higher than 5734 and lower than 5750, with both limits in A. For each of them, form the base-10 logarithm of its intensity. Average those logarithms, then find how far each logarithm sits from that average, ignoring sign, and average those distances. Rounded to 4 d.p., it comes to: 0.0107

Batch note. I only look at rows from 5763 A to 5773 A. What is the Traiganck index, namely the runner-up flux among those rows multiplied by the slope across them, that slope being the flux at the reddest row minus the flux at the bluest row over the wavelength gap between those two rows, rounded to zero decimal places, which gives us 13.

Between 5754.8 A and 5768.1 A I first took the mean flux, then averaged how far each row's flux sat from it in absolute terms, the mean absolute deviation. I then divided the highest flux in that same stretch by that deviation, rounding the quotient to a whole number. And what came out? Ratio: 16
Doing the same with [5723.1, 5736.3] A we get 48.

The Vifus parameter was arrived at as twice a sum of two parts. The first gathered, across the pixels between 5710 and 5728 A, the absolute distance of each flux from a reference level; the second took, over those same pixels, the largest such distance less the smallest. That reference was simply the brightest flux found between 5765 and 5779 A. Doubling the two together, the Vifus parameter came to 11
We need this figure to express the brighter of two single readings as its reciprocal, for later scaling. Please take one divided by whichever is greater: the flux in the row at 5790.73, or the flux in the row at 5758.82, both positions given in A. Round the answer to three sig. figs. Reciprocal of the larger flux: 0.0286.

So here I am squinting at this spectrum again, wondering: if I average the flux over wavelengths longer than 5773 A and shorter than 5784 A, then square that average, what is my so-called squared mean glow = 1051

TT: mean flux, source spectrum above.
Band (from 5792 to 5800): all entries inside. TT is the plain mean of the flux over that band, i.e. 34.6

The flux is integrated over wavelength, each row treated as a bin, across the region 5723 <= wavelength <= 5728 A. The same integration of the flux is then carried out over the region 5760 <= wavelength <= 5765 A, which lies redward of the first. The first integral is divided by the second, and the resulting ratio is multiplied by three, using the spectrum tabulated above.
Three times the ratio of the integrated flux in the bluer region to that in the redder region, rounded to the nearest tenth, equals 3.1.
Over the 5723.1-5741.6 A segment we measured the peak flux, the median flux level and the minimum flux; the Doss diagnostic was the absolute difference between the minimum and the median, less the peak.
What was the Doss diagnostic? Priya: -31.5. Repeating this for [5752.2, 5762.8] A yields -33.4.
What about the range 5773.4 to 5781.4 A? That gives -32.0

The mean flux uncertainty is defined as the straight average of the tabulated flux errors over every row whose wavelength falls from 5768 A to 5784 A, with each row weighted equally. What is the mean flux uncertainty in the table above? 0.57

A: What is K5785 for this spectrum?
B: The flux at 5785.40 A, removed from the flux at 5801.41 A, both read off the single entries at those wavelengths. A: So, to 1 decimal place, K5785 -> 2.5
